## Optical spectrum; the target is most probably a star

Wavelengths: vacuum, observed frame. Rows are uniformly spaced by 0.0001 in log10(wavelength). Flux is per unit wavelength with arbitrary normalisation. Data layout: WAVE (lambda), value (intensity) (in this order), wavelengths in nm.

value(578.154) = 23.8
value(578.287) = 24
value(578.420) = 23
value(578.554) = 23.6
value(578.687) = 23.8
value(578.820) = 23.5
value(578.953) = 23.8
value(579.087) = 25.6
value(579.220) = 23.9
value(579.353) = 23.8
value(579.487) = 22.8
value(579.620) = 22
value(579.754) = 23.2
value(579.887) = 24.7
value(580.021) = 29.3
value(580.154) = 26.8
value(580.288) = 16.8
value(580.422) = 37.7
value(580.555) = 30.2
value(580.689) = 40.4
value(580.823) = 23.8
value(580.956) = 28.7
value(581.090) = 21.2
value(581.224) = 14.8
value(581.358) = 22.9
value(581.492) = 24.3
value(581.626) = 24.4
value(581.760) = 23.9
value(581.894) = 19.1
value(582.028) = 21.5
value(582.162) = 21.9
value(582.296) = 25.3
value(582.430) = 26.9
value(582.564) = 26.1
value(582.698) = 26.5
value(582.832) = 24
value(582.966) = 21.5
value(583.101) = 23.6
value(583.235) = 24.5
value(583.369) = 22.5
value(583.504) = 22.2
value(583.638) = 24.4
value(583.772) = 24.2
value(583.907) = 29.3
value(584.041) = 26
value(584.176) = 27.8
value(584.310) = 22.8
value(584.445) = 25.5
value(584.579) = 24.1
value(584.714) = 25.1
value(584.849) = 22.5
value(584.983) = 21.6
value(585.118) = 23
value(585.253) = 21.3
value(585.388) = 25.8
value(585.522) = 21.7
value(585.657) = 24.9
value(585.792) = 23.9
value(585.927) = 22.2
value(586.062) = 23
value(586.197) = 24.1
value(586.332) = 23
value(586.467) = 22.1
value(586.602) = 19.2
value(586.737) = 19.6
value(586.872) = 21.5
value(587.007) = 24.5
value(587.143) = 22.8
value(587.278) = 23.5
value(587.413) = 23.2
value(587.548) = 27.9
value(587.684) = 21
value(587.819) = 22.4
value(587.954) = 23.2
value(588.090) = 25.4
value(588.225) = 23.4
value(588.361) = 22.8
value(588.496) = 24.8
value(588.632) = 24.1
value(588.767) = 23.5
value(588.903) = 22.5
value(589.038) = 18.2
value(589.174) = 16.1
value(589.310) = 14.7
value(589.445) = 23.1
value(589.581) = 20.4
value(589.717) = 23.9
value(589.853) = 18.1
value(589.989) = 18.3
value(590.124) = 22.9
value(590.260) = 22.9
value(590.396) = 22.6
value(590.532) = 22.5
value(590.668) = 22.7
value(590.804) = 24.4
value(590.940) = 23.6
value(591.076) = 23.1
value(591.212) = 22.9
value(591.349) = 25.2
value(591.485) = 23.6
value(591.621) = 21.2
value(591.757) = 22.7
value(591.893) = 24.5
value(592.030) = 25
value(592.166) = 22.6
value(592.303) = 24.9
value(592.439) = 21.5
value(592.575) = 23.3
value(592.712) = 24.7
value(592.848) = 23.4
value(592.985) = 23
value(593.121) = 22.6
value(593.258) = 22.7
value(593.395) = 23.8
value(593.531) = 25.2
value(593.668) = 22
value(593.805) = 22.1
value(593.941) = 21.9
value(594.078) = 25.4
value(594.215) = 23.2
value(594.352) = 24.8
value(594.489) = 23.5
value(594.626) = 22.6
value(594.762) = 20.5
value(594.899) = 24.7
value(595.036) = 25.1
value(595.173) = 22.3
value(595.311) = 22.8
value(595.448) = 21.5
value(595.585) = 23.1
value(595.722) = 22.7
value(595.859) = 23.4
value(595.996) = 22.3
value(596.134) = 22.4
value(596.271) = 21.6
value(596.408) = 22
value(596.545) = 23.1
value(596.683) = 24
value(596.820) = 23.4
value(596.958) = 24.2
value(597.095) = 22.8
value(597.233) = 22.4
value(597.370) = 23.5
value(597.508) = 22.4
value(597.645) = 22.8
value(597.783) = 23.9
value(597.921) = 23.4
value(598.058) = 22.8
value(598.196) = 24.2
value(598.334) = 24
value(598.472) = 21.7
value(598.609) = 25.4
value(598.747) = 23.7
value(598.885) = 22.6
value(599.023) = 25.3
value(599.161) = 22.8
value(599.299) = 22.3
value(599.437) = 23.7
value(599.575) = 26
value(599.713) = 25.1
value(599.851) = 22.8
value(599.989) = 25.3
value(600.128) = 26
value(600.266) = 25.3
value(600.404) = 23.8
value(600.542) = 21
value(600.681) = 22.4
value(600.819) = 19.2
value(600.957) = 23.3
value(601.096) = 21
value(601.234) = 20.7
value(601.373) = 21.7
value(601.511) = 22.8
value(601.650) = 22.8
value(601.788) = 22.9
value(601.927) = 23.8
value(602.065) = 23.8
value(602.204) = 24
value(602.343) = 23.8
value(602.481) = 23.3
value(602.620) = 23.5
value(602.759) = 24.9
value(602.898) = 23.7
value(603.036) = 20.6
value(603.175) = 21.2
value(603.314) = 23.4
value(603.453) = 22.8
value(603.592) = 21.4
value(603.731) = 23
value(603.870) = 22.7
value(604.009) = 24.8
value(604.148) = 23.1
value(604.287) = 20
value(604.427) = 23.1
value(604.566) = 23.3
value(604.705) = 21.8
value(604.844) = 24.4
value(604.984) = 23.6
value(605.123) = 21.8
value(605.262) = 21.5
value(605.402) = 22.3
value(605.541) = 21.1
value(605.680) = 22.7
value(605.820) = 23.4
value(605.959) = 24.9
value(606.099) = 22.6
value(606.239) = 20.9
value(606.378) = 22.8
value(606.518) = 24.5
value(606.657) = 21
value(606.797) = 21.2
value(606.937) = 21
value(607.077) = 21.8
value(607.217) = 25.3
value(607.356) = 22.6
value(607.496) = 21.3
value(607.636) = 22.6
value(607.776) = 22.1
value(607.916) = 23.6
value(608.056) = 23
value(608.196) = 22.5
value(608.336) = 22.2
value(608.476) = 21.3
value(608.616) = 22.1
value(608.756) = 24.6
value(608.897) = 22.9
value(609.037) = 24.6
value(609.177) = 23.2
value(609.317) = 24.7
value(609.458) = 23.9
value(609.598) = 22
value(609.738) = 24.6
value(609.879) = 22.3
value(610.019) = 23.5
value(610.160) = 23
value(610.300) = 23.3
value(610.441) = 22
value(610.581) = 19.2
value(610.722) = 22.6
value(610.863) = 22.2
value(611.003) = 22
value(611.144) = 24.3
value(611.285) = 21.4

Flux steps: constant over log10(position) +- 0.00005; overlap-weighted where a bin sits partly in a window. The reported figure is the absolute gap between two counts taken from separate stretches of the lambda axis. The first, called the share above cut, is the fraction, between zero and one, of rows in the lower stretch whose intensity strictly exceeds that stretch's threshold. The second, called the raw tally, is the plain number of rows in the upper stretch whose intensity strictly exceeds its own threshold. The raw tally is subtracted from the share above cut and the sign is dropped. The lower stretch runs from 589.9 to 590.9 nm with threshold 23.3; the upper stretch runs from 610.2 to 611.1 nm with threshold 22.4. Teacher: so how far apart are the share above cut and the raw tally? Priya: 1.9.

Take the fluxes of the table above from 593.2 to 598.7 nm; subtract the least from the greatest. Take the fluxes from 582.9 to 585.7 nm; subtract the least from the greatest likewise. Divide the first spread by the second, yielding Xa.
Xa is 0.6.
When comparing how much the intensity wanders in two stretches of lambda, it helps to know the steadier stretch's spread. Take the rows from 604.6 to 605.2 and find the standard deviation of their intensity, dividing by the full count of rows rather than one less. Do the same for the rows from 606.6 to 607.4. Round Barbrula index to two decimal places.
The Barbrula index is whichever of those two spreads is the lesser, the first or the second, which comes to 1.14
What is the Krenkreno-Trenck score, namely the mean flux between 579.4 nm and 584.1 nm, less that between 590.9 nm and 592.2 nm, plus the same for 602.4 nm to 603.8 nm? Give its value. 24.1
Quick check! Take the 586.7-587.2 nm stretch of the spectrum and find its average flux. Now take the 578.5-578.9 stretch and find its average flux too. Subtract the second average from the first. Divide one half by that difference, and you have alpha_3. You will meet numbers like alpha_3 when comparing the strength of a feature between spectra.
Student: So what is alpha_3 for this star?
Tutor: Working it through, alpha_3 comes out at -0.3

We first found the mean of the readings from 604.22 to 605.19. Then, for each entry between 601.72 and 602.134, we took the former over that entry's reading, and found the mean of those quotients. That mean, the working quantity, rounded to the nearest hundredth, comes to 0.96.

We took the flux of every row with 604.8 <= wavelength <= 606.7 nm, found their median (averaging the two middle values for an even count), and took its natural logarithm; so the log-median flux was 3.12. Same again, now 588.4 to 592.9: 3.13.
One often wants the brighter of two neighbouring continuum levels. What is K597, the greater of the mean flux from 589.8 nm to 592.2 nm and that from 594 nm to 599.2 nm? 23.22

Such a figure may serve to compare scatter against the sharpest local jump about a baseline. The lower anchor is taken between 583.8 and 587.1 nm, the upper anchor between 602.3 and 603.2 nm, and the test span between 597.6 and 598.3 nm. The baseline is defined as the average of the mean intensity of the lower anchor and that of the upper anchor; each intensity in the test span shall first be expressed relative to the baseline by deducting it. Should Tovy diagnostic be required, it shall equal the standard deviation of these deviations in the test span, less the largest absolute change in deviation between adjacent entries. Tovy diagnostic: -0.8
